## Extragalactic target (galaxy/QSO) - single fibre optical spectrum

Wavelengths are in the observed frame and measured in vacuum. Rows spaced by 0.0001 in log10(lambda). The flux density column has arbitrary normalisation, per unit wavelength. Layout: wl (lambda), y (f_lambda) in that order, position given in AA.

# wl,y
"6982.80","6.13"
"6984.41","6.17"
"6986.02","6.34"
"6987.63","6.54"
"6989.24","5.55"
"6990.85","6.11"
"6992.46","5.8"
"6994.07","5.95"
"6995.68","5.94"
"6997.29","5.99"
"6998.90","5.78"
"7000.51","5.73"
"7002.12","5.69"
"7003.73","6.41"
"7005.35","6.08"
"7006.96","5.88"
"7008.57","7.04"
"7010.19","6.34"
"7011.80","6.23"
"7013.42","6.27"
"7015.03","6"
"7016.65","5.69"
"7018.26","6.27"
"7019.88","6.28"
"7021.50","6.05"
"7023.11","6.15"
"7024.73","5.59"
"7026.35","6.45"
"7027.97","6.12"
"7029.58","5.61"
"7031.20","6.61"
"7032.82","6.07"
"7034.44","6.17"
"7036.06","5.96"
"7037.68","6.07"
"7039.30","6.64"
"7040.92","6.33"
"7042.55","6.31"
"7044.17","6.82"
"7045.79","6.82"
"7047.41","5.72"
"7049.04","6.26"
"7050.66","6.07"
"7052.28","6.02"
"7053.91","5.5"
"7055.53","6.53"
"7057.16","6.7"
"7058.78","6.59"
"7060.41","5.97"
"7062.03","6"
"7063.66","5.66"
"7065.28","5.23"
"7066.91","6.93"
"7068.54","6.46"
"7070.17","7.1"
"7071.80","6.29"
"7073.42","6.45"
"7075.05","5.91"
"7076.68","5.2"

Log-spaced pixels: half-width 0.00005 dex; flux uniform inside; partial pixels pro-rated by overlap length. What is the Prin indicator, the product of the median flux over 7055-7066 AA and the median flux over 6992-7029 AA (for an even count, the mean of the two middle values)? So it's 36.3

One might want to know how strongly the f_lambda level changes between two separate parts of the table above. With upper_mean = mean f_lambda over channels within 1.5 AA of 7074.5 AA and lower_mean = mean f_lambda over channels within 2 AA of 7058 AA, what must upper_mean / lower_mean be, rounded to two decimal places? 0.93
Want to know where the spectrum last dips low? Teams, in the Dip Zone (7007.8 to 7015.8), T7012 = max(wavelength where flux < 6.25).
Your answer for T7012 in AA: 7015.03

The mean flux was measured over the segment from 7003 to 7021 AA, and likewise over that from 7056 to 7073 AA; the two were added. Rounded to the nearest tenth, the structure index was 12.5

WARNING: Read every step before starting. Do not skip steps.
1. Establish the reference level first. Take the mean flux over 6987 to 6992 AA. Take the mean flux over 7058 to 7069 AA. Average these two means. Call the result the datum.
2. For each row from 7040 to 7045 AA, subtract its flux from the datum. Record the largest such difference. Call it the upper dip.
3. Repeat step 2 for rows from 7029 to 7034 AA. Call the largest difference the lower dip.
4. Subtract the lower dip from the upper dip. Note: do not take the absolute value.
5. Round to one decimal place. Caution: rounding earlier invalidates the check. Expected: -0.7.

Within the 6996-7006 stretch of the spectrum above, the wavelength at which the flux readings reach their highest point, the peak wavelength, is 7003.73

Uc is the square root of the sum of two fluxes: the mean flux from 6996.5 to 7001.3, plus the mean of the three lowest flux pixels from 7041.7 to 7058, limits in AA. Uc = 3.40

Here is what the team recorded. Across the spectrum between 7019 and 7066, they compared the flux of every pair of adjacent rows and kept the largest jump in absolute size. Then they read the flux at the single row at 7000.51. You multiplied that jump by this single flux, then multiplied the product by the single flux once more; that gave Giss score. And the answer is 36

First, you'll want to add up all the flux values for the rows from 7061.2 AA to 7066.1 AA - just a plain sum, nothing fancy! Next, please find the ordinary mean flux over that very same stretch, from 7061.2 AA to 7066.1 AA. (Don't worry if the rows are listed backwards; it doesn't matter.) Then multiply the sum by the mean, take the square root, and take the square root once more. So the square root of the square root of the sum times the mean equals 3.12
